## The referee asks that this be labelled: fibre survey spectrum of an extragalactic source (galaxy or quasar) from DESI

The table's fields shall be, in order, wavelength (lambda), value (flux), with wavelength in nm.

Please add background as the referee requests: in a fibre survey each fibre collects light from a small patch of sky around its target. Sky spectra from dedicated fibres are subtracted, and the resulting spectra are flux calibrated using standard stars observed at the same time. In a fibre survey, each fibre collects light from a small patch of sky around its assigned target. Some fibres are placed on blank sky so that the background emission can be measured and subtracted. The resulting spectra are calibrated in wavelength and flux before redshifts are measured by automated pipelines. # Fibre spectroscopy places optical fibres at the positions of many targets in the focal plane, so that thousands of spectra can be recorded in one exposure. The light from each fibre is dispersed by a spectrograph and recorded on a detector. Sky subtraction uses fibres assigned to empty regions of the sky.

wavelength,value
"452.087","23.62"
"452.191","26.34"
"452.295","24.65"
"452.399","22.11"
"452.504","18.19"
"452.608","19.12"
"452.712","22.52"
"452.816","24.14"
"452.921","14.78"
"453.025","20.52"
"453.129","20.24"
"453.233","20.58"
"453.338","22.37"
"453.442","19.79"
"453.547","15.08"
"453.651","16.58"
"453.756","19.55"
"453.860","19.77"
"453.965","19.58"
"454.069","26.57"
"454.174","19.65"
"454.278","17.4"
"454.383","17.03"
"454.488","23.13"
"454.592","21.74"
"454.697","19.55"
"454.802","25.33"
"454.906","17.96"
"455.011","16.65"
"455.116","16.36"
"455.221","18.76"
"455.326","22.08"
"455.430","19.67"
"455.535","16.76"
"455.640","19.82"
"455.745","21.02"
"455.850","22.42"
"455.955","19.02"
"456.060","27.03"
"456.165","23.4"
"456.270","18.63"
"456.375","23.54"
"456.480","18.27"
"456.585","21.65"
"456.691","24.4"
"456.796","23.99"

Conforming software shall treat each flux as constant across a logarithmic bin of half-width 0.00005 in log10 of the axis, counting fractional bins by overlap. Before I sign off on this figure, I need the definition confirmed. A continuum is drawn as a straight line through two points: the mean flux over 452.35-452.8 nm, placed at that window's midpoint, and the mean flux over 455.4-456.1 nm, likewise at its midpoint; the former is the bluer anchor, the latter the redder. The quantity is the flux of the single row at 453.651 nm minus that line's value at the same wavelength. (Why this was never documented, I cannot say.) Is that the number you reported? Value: -4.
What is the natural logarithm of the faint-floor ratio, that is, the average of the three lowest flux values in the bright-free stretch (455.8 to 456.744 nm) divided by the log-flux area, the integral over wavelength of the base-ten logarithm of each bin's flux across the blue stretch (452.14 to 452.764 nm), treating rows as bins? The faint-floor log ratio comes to 3.10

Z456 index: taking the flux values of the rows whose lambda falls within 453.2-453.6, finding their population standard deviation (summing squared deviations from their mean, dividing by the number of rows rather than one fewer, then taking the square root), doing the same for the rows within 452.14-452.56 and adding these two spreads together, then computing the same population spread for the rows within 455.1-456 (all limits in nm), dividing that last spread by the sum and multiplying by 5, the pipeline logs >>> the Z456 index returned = 1.7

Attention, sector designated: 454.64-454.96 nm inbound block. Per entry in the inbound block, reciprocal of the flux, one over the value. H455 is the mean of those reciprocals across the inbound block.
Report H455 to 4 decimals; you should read 0.0488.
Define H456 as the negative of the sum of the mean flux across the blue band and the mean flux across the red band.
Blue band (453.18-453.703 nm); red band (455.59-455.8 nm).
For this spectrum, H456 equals -39.3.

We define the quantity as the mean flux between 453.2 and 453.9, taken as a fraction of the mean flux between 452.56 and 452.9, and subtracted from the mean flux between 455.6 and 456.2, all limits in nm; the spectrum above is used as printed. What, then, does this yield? 21.2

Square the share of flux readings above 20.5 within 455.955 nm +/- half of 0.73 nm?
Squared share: 0.33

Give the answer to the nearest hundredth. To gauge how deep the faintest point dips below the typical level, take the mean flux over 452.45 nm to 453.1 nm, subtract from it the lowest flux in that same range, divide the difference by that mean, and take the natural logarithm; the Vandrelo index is -1.36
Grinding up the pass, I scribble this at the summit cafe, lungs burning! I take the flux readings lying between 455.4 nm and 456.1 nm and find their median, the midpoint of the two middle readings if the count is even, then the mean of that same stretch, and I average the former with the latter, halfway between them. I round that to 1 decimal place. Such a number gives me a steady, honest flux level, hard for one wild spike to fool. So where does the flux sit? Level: 20.3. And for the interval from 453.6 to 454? 19.2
